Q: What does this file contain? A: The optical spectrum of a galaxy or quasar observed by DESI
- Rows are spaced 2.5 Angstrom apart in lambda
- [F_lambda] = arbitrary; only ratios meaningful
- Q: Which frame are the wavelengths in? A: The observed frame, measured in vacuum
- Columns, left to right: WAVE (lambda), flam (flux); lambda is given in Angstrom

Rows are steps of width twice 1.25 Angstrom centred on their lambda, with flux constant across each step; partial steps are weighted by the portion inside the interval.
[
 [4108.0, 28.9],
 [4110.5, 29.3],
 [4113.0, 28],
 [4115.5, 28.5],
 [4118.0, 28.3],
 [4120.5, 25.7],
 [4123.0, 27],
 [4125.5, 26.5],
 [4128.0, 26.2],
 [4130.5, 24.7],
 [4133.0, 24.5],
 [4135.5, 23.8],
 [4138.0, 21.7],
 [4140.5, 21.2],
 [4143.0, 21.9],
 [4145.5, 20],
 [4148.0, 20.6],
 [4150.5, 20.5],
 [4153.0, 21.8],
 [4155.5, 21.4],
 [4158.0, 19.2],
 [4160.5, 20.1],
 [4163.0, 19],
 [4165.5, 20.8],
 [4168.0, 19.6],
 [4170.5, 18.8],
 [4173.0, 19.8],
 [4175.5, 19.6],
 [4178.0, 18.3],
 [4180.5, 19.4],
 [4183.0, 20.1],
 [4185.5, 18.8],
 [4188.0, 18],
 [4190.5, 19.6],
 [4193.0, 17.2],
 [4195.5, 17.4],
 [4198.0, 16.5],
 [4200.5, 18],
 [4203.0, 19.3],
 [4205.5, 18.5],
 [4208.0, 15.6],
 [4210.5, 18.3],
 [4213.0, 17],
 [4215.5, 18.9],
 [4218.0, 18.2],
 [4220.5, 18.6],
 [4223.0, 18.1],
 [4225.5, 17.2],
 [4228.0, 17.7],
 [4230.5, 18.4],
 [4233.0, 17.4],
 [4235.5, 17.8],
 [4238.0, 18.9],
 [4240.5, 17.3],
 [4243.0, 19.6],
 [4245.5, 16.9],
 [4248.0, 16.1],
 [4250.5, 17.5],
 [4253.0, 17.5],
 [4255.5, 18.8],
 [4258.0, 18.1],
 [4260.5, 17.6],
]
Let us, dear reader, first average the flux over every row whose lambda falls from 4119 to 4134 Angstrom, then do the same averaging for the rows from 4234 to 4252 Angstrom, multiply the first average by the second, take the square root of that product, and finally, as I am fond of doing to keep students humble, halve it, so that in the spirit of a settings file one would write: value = 10.7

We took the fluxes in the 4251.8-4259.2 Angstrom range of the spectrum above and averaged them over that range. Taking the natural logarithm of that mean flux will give 2.90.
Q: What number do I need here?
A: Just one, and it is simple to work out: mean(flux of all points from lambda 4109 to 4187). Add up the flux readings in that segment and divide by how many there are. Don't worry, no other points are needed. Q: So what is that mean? 22.4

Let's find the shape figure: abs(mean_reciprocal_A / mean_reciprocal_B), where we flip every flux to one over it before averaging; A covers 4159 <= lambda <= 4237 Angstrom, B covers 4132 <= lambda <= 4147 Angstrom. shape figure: 1.20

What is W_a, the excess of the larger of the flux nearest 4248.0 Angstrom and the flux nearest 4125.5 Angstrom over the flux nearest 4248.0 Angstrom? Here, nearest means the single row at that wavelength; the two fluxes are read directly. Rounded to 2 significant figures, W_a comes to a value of 10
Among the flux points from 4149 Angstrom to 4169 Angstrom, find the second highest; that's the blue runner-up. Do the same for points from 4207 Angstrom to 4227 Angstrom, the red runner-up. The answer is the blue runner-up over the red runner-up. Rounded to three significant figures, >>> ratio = 1.15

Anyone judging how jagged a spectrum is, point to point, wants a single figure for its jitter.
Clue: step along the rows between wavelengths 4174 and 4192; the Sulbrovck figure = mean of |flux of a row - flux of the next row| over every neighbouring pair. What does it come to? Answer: 1.1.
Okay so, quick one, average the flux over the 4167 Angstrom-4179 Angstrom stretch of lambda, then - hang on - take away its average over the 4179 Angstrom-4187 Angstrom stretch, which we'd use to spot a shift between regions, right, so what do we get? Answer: 0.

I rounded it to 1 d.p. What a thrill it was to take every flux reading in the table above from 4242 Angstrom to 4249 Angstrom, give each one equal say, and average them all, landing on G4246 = 17.5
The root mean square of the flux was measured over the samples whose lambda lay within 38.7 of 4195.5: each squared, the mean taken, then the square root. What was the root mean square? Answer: 18.5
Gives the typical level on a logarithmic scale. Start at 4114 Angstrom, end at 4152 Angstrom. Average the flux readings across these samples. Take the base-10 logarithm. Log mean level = 1.38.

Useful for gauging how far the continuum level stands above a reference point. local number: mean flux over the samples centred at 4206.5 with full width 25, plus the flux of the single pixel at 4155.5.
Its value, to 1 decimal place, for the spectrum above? 39.2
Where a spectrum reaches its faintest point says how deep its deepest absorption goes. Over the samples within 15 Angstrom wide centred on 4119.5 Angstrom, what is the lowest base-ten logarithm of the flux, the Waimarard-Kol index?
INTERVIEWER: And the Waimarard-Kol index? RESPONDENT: 1.41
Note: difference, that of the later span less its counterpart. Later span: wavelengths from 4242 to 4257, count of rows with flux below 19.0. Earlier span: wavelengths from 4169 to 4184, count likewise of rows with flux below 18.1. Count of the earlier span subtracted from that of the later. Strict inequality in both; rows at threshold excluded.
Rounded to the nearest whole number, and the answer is 5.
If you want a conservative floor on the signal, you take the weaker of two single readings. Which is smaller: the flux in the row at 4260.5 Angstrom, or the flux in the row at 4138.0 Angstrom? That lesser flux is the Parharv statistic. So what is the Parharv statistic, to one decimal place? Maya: 17.6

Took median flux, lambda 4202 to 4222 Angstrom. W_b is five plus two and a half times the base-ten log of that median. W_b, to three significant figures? 8.16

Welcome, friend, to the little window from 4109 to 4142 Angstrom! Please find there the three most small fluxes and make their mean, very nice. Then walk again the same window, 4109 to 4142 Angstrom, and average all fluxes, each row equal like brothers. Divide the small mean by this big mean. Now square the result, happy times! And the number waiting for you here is 0.743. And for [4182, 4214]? 0.825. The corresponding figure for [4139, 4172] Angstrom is 0.869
